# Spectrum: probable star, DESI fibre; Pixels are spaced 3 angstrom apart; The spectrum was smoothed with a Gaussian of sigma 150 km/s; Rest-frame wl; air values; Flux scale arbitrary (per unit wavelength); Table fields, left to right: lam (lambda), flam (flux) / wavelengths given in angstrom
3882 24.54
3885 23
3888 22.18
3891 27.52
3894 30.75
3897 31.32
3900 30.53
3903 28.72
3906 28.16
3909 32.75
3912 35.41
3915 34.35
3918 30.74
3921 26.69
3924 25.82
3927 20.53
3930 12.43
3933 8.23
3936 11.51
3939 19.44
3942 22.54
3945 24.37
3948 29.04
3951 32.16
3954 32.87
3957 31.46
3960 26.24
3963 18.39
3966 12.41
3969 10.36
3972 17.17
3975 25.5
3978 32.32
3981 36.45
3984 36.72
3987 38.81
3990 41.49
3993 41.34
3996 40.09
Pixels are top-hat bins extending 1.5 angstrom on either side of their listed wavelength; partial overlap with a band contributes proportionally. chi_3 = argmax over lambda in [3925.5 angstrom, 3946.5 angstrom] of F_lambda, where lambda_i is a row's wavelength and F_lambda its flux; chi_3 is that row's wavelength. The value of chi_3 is 3945 angstrom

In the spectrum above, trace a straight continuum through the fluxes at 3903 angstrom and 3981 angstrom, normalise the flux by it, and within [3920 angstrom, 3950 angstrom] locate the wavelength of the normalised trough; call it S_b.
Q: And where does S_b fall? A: 3933 angstrom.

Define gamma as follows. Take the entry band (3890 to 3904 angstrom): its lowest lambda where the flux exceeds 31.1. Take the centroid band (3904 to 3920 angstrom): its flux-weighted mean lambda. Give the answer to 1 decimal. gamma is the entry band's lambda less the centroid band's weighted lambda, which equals -15.1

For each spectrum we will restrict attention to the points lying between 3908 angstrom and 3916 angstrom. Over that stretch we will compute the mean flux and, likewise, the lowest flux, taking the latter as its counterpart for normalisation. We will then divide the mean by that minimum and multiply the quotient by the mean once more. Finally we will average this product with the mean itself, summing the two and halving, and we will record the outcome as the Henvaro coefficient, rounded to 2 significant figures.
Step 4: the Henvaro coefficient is 35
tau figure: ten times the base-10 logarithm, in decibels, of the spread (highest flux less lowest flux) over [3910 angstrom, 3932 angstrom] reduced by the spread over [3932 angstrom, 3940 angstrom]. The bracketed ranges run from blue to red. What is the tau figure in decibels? 10.7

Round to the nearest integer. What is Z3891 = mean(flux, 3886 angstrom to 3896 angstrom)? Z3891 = 27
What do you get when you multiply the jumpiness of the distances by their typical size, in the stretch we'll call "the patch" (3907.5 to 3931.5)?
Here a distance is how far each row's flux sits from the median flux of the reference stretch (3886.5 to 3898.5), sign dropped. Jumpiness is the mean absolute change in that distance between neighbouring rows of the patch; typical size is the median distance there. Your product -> 14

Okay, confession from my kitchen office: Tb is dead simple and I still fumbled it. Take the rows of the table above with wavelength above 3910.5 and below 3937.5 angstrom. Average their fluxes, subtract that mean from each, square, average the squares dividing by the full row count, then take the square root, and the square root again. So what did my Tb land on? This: 3.1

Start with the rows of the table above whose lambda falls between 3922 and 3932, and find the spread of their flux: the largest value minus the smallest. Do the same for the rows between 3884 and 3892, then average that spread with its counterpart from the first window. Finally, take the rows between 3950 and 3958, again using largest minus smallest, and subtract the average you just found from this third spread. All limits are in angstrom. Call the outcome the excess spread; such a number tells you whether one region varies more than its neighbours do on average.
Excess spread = -8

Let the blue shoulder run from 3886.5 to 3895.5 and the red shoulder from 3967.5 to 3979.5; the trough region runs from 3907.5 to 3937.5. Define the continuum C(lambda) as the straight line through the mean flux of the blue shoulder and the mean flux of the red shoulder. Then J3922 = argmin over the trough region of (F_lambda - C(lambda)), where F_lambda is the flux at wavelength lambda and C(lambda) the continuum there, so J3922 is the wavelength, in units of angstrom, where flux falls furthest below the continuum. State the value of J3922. 3933 angstrom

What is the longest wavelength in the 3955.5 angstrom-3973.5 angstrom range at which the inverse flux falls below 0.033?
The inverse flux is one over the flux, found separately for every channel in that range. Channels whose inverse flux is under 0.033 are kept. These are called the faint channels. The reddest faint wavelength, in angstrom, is 3957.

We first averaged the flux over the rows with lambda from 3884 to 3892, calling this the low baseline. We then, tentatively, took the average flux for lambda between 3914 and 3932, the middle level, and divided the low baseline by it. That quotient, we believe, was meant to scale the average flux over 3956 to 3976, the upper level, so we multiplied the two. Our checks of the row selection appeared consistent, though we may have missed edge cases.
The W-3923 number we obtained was 20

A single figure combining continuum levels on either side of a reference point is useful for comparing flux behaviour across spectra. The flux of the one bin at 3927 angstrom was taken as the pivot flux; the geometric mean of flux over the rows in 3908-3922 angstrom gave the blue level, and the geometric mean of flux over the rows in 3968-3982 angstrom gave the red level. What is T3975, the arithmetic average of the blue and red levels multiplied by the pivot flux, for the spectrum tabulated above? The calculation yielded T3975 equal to 554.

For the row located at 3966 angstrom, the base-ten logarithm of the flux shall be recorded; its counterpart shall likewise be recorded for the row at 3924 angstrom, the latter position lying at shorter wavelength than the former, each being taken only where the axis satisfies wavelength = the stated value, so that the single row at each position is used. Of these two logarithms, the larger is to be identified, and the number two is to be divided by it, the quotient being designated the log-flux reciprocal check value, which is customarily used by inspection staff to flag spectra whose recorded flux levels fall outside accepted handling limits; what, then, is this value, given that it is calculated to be 1.42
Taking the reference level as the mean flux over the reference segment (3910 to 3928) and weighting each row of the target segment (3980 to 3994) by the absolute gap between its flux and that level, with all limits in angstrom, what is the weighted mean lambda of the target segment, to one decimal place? 3987.9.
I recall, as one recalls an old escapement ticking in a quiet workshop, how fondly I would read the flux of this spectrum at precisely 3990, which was 41.49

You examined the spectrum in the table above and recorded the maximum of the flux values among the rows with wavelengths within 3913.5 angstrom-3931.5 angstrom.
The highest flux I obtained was 34.35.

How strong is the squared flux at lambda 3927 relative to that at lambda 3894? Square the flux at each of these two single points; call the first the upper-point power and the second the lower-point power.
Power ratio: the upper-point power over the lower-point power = 0.4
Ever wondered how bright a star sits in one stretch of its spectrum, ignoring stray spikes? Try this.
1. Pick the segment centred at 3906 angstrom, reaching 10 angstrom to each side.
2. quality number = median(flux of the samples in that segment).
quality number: 31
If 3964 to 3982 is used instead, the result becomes 21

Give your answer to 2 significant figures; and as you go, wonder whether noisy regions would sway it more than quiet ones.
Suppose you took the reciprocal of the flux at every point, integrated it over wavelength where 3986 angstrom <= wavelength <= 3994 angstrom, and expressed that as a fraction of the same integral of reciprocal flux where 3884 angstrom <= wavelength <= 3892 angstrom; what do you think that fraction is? 0.59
